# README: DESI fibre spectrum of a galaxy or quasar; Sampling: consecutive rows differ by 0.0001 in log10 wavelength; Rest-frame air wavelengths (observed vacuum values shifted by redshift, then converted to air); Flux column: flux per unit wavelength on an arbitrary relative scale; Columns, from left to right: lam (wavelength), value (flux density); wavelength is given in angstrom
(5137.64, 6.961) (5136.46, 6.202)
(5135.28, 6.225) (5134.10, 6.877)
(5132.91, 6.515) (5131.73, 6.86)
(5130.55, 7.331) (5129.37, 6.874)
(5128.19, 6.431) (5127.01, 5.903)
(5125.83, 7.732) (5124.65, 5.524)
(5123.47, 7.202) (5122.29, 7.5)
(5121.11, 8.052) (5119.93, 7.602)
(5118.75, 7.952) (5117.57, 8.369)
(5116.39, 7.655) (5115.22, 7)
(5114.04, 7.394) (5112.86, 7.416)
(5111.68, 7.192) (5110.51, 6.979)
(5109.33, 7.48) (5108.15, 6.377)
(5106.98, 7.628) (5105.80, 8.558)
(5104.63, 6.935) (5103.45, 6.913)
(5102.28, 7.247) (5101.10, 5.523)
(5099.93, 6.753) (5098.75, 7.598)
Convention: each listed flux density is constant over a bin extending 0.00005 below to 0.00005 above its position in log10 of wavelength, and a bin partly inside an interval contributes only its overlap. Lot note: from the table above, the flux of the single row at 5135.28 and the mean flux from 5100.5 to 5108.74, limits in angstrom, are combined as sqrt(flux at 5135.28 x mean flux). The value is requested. 6.6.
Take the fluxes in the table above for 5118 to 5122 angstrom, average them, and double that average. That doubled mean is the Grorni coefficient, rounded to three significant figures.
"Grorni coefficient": 15.7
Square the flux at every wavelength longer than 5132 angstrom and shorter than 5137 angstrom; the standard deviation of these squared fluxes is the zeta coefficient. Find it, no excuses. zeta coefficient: 4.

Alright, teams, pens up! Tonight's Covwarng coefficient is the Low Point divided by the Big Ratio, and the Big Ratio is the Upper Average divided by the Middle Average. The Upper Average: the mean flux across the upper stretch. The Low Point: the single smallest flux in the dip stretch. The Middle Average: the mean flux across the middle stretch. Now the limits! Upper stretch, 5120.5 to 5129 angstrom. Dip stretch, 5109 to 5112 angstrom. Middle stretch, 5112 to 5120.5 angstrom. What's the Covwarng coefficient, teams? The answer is 7.7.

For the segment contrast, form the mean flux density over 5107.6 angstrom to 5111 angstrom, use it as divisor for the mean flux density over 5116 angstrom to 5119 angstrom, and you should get 1.15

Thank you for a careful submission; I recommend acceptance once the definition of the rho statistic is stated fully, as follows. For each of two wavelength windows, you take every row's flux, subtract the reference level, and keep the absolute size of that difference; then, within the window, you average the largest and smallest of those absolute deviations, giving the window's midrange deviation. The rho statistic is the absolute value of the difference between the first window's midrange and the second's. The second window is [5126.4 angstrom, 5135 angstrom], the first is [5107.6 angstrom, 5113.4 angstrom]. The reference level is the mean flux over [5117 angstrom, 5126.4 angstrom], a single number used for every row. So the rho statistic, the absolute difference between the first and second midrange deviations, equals 0.31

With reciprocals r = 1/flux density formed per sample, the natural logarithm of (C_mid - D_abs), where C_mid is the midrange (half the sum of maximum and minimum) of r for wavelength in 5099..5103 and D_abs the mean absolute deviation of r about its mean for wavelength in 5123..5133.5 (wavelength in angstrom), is -1.92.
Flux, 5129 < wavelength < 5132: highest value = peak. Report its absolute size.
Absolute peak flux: 7.3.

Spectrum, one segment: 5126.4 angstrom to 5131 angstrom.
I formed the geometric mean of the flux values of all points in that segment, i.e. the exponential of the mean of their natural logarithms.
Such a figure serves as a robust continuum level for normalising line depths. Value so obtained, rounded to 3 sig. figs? 6.61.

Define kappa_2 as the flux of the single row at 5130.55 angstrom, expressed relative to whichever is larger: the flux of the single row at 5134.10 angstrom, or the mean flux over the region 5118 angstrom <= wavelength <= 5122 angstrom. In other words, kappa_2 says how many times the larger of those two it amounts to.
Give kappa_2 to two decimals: 0.93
